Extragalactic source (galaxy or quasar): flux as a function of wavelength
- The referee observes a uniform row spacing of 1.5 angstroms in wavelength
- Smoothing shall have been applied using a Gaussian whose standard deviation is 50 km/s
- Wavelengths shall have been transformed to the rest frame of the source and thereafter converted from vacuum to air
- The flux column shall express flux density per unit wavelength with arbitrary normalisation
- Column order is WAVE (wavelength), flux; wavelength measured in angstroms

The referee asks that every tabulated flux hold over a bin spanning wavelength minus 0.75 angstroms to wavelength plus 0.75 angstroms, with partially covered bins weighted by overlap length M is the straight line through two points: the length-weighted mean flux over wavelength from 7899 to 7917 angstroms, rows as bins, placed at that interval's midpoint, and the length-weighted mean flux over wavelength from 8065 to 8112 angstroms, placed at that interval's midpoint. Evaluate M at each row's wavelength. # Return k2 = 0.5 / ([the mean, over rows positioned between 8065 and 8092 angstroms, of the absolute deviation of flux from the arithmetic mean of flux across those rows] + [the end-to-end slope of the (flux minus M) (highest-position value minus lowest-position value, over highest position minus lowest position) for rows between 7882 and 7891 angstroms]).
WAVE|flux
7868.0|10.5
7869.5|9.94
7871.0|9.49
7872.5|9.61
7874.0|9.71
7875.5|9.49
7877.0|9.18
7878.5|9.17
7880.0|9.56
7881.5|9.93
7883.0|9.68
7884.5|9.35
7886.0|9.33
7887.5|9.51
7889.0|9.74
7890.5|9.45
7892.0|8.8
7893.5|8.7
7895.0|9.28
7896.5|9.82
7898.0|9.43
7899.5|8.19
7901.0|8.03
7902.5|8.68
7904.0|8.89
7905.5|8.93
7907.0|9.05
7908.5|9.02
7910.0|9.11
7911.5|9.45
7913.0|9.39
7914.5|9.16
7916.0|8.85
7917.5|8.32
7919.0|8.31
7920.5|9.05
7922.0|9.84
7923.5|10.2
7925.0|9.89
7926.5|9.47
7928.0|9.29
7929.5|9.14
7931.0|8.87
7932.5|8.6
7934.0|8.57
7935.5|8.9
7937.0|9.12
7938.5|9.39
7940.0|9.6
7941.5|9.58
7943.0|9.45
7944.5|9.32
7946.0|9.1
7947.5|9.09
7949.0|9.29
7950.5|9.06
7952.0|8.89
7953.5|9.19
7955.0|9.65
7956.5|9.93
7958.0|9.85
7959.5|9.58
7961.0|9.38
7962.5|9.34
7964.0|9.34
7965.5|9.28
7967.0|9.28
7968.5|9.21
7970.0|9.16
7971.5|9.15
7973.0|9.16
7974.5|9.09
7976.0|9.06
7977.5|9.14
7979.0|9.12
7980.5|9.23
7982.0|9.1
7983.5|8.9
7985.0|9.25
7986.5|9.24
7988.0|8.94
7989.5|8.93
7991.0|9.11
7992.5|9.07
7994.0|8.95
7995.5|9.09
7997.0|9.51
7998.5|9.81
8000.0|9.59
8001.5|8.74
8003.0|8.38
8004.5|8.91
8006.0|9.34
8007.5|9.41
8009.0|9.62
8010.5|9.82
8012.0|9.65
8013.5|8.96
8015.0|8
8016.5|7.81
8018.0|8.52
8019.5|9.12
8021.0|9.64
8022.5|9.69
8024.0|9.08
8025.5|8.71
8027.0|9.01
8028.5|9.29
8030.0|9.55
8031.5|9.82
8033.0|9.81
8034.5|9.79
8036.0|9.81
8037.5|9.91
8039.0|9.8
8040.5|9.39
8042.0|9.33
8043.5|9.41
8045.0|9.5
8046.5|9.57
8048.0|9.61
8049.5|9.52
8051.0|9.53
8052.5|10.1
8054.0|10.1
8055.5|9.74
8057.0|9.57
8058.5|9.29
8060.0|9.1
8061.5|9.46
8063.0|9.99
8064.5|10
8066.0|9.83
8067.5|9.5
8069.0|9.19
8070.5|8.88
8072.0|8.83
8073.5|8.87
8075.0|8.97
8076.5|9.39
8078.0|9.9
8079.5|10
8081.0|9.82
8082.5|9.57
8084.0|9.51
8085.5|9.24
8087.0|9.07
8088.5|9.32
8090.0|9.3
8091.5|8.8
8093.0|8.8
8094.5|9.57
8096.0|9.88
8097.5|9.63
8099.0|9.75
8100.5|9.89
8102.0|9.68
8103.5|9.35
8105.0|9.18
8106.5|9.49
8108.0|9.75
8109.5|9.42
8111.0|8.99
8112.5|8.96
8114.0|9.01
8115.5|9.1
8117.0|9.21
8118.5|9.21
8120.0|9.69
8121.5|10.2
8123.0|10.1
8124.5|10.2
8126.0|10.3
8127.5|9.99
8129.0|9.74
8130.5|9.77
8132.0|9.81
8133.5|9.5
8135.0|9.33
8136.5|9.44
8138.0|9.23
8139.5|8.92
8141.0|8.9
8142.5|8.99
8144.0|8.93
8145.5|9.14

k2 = 1.8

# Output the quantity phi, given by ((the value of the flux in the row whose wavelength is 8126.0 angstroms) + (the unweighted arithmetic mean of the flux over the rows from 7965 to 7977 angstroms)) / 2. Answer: 9.7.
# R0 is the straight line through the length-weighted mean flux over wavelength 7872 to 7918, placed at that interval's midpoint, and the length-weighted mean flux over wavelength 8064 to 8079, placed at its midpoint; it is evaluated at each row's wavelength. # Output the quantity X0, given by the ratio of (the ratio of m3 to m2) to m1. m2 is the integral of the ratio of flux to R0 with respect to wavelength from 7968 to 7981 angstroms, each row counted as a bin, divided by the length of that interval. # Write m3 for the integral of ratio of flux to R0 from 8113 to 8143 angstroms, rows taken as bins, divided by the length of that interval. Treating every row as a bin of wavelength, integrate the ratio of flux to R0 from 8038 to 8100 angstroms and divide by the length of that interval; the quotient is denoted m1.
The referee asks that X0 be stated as 1.01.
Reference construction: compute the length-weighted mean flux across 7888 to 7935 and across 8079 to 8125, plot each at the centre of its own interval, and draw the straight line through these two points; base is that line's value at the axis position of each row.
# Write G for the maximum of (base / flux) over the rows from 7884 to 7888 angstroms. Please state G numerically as 0.97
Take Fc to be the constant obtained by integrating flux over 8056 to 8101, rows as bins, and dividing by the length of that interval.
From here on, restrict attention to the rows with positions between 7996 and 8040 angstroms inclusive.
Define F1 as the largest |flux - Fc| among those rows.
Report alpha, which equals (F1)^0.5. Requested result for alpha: 1.3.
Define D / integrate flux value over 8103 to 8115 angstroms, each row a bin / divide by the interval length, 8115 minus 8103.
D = 9.26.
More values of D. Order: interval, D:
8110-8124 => 9.40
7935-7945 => 9.35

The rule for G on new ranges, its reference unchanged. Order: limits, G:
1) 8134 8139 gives 1.03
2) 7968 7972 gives 1.01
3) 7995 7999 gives 1.02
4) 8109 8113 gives 1.06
